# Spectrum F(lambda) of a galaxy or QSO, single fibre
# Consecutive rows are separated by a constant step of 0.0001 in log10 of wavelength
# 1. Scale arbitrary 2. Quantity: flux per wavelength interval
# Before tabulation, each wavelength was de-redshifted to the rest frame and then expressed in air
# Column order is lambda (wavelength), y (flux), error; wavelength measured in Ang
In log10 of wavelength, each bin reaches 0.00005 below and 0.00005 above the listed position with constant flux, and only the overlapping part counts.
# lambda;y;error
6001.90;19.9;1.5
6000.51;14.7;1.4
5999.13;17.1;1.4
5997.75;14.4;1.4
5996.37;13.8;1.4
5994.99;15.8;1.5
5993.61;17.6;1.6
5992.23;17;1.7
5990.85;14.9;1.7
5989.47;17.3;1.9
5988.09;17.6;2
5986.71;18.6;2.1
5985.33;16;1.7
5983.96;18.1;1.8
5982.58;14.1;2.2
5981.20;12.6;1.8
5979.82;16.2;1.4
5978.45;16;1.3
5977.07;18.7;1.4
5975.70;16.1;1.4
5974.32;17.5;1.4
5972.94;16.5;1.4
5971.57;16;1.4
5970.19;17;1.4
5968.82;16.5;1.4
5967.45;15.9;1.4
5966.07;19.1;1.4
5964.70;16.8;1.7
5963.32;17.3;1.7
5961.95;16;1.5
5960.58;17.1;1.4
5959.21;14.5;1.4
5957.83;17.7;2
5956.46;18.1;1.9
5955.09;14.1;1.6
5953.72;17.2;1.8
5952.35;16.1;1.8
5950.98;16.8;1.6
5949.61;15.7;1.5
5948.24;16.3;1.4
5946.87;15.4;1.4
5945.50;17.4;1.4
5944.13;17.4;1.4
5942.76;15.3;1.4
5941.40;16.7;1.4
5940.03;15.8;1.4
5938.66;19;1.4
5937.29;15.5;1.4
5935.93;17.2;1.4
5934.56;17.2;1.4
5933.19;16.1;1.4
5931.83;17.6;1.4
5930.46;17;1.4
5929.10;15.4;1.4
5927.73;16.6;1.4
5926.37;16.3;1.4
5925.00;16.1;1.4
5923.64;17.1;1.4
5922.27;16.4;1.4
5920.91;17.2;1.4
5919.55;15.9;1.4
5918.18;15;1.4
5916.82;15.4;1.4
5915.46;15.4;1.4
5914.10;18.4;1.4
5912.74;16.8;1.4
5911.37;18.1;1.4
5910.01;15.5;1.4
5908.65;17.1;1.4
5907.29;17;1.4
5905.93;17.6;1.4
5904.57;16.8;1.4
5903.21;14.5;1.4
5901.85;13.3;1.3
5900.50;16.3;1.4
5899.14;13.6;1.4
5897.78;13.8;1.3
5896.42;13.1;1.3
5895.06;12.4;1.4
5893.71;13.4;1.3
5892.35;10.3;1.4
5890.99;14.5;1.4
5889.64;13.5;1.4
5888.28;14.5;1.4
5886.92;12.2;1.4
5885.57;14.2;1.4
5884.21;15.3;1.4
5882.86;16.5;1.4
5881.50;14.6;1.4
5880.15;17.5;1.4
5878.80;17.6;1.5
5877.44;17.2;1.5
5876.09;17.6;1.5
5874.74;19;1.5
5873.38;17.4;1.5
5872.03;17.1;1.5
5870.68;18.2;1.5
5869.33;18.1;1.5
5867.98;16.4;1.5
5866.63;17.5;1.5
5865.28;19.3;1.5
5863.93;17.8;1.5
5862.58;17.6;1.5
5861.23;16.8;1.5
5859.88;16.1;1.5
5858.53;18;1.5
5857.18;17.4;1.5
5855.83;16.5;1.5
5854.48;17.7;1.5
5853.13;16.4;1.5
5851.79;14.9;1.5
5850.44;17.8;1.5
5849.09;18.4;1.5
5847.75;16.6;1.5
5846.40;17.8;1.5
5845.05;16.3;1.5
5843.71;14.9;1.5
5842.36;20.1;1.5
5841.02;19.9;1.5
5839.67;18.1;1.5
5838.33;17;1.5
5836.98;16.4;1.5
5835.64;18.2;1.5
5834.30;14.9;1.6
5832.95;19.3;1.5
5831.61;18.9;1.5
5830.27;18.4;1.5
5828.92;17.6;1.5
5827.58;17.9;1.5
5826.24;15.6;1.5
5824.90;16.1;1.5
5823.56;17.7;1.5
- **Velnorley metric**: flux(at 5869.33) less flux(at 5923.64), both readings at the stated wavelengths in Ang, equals 1.0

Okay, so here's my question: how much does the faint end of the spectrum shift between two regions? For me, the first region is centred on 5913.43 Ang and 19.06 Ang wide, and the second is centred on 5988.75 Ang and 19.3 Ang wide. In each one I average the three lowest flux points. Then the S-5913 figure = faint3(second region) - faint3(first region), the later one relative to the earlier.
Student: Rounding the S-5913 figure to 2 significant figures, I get -1.8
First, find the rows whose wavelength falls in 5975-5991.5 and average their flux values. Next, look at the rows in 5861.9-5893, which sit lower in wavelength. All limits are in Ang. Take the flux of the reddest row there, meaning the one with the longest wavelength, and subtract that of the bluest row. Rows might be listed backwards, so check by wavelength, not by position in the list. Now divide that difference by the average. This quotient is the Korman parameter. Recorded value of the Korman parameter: -0.45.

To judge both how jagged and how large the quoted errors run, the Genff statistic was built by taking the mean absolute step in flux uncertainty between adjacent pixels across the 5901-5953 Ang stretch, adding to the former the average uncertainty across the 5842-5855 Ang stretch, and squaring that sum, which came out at 2.29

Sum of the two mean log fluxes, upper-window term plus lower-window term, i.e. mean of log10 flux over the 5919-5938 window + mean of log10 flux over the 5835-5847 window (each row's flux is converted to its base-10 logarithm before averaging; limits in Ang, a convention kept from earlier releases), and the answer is 2.46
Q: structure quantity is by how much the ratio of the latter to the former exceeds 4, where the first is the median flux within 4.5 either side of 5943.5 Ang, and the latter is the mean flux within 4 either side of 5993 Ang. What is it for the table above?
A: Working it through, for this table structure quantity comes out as -3.01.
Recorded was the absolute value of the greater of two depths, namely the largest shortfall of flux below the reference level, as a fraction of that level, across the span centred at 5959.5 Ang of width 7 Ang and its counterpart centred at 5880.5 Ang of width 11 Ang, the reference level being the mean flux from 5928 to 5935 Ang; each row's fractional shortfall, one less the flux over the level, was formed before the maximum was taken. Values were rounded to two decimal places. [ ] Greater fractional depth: 0.15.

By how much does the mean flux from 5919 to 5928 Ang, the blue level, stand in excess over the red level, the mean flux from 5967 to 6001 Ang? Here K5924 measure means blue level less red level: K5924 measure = 0.3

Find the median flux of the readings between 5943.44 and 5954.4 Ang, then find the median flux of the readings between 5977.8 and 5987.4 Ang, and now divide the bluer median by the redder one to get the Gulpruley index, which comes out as 1.03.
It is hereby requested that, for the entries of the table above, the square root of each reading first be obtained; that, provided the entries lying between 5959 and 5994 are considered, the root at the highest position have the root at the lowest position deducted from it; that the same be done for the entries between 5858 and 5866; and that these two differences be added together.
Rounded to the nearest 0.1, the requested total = 0.5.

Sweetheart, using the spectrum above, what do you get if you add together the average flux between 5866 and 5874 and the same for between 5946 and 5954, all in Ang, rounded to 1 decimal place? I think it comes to 33.7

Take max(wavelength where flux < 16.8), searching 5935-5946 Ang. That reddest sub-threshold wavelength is 5942.76 Ang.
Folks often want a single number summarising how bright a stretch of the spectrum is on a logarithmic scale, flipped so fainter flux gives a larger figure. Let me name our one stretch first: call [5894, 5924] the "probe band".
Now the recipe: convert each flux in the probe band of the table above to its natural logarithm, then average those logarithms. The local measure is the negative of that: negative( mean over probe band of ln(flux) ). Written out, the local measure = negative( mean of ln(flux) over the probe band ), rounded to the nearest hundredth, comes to -2.75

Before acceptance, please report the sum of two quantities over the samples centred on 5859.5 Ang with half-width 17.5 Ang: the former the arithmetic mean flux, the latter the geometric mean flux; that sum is 34.7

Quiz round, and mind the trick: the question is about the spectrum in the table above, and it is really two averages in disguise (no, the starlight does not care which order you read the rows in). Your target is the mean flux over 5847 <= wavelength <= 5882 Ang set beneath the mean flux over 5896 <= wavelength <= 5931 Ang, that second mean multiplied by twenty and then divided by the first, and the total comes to 18.5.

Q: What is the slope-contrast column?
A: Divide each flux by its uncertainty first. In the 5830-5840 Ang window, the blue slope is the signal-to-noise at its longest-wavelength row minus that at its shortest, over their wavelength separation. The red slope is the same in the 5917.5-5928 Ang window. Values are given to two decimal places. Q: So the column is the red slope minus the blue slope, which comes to 0.14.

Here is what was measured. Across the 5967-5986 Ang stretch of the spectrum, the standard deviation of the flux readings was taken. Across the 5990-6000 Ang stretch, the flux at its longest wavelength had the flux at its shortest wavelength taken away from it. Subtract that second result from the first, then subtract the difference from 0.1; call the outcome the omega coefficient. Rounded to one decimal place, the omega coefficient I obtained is 0.8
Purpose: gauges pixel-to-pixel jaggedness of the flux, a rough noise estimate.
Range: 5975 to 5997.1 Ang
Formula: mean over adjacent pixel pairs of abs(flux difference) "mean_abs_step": 1.97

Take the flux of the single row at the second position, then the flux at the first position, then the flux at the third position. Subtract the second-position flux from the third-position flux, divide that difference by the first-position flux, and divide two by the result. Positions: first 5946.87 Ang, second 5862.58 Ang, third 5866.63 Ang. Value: -308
